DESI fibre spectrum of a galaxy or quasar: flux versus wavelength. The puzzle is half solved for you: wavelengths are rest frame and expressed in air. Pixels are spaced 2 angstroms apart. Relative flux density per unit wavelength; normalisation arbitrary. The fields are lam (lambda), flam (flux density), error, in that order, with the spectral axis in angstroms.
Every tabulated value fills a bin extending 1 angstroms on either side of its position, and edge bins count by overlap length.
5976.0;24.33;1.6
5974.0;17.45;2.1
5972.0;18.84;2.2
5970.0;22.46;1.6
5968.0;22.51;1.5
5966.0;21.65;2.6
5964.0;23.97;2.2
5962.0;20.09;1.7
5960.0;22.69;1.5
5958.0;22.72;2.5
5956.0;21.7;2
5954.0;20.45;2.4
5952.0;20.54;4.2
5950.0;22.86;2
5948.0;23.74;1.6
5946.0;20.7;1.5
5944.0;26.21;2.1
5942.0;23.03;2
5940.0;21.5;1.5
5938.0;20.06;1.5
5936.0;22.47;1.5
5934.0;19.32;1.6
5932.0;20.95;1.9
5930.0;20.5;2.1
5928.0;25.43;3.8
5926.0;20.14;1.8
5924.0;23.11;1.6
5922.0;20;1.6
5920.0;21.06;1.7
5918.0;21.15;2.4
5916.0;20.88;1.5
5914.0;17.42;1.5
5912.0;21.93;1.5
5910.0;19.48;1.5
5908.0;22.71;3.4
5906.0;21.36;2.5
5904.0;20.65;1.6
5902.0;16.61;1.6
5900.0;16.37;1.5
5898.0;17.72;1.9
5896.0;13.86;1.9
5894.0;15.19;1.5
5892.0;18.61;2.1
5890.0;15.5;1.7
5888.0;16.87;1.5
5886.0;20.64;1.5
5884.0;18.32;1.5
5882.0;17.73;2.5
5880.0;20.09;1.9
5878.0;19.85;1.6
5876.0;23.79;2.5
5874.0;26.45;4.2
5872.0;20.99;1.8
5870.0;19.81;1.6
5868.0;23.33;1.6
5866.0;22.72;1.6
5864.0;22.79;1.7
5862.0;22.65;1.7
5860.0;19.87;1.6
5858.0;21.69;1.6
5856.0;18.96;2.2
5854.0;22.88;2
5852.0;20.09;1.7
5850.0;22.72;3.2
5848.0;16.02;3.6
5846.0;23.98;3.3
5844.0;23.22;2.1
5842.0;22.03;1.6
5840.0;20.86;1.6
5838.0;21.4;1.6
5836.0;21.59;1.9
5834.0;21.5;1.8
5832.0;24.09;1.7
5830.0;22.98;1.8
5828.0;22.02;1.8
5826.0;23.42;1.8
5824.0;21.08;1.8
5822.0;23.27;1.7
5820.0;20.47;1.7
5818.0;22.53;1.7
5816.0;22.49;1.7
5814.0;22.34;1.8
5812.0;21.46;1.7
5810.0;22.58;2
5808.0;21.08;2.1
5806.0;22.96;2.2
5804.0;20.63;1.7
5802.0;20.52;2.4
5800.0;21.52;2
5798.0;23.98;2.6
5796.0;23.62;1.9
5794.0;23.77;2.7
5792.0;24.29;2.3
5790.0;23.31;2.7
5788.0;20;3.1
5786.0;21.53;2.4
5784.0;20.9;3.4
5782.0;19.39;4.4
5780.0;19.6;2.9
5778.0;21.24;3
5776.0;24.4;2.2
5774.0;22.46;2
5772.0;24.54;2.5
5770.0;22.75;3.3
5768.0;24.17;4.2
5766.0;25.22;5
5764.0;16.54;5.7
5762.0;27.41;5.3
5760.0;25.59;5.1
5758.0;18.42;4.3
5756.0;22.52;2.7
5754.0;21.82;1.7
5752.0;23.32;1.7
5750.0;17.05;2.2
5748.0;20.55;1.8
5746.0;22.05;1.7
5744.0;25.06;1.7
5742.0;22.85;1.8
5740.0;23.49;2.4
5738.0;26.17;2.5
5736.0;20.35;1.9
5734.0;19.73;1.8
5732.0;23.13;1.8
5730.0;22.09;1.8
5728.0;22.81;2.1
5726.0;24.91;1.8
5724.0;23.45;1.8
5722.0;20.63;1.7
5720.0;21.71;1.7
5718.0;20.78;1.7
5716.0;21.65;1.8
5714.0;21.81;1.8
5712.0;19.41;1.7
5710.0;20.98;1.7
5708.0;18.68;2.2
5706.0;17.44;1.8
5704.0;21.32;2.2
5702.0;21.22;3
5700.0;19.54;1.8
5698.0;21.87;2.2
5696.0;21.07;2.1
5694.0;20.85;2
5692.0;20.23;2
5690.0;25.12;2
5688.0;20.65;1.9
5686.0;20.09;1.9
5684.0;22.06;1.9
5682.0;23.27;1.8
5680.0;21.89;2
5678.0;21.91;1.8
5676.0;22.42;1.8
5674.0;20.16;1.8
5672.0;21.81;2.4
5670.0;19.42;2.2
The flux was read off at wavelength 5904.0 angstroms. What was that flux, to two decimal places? 20.65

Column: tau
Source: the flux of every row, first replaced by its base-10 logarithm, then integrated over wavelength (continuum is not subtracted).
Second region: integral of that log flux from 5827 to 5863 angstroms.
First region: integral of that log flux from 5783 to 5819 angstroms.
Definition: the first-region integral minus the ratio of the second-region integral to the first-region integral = 47.4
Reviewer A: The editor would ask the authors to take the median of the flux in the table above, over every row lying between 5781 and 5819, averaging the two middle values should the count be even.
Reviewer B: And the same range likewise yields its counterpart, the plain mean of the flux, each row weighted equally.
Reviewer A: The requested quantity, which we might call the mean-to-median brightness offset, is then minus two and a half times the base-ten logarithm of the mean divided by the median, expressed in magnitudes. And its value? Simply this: 0.014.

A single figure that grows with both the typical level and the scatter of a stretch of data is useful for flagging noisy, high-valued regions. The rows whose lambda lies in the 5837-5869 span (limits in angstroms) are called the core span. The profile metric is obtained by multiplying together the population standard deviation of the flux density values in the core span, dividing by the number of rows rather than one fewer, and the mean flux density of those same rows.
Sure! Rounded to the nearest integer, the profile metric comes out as 43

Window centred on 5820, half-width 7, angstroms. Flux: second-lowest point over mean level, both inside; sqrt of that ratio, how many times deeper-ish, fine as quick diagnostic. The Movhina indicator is 0.97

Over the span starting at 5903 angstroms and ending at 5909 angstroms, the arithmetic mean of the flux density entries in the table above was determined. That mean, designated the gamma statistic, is 21.6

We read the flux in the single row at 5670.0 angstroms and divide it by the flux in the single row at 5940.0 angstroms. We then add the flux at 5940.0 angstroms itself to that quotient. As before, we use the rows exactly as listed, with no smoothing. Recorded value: 22.4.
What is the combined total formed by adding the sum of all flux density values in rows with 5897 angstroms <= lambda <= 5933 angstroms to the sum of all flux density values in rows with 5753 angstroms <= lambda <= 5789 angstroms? 766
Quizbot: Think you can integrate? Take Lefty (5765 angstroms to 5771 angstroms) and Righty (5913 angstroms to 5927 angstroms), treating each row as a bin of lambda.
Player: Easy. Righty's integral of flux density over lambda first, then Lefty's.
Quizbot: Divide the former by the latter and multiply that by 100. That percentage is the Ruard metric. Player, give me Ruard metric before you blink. 199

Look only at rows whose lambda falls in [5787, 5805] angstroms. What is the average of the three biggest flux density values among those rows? 24.0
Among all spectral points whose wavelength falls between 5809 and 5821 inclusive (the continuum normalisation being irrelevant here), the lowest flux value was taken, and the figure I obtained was 20.47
